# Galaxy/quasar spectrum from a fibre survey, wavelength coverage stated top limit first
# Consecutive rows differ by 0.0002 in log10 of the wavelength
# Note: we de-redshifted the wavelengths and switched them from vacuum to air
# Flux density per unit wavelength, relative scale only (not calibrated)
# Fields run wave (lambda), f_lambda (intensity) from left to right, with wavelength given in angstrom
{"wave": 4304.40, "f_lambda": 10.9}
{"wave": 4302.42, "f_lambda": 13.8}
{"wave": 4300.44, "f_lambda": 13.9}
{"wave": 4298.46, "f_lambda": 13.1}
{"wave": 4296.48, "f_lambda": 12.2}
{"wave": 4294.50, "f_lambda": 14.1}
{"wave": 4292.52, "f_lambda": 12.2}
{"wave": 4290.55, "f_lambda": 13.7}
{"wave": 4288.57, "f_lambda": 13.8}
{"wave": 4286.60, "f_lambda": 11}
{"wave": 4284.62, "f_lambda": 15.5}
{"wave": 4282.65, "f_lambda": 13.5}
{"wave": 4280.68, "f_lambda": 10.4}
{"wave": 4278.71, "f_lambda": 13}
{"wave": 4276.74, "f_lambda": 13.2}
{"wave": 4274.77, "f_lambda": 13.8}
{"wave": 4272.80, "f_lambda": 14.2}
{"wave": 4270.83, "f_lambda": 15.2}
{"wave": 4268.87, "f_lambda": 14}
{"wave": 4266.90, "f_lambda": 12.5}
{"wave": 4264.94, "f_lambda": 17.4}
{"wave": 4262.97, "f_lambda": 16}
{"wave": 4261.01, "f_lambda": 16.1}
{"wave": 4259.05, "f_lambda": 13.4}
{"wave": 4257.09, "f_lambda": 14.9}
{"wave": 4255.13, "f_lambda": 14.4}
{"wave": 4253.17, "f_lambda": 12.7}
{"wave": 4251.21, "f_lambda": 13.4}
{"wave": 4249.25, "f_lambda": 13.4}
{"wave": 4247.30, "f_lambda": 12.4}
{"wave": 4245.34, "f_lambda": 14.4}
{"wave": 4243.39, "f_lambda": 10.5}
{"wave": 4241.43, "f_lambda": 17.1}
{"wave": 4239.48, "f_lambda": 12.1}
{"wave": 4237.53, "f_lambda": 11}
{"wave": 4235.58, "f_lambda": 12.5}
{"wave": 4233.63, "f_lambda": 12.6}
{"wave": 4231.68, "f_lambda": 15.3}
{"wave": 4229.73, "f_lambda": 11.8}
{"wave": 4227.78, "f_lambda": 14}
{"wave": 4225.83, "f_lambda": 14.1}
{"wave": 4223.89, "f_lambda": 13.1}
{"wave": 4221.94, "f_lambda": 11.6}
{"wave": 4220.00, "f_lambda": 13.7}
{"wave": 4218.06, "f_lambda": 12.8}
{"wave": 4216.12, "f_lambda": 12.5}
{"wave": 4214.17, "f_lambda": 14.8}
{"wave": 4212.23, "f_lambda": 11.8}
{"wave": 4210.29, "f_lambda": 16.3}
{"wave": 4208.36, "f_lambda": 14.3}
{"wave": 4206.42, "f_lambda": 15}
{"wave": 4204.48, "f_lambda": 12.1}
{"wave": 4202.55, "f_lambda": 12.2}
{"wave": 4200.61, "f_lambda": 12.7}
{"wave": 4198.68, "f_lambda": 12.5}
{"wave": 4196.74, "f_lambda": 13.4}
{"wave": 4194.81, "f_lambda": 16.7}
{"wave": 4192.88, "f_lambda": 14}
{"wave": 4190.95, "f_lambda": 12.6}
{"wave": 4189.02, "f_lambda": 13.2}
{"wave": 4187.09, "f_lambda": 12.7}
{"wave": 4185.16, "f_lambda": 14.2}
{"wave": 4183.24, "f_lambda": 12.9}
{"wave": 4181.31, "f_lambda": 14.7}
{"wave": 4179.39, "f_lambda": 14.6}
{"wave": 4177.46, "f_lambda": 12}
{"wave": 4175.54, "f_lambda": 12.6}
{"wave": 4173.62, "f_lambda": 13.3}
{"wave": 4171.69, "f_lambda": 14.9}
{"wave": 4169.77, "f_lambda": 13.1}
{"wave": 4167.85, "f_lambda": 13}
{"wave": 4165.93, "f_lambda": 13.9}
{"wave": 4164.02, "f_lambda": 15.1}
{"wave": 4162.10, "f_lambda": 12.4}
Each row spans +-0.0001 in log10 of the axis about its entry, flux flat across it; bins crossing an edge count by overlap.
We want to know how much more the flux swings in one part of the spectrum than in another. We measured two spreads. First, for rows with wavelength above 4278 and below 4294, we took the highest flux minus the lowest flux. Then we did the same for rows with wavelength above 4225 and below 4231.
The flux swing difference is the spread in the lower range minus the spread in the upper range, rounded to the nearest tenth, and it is -2.8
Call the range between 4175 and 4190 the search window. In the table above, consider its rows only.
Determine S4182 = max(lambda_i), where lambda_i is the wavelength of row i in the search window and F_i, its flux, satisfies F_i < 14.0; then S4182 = 4189.02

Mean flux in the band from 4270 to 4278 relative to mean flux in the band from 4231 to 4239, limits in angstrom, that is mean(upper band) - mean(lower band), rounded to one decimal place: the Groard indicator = 1.3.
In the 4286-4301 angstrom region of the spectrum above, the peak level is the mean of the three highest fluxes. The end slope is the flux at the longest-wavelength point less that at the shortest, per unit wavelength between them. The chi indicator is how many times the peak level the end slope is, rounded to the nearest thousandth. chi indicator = 0.015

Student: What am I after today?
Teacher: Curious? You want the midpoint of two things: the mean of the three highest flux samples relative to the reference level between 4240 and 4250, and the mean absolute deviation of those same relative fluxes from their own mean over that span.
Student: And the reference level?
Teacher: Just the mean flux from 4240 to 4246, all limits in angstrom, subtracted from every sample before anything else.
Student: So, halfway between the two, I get 1.4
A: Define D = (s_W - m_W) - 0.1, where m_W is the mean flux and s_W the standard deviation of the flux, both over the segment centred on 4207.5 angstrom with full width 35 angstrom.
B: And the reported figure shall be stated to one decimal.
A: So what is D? -12.1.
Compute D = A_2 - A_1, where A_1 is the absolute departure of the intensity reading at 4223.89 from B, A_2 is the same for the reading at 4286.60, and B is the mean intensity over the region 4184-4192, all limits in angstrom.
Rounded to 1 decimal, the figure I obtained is 2.1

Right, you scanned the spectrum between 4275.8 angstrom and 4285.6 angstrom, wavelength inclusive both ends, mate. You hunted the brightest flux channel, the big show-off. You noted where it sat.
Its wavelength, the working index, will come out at 4284.62 angstrom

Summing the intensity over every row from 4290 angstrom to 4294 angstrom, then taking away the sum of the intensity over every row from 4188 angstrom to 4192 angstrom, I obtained 0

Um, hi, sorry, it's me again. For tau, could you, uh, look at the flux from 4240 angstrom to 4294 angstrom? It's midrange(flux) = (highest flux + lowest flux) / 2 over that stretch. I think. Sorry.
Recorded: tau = 13.9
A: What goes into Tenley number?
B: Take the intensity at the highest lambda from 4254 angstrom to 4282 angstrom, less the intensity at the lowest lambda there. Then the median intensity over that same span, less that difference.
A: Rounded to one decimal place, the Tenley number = 18.1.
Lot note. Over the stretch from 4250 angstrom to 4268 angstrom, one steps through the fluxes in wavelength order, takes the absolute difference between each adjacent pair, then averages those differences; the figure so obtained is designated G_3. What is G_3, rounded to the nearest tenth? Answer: 1.7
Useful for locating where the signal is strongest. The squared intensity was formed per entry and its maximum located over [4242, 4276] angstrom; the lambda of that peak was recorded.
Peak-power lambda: 4264.94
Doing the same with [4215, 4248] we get 4241.43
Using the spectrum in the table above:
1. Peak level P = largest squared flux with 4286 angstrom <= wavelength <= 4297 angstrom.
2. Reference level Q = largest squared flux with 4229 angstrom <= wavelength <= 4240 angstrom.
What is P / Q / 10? 0.085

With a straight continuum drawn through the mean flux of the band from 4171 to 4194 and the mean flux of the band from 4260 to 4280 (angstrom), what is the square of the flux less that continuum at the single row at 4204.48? 2.7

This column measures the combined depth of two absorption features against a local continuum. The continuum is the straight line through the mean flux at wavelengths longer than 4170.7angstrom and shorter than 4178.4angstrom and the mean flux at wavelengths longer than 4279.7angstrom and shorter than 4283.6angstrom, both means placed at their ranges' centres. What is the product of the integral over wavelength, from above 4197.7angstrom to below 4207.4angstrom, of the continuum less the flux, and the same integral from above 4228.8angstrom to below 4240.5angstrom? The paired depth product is 0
